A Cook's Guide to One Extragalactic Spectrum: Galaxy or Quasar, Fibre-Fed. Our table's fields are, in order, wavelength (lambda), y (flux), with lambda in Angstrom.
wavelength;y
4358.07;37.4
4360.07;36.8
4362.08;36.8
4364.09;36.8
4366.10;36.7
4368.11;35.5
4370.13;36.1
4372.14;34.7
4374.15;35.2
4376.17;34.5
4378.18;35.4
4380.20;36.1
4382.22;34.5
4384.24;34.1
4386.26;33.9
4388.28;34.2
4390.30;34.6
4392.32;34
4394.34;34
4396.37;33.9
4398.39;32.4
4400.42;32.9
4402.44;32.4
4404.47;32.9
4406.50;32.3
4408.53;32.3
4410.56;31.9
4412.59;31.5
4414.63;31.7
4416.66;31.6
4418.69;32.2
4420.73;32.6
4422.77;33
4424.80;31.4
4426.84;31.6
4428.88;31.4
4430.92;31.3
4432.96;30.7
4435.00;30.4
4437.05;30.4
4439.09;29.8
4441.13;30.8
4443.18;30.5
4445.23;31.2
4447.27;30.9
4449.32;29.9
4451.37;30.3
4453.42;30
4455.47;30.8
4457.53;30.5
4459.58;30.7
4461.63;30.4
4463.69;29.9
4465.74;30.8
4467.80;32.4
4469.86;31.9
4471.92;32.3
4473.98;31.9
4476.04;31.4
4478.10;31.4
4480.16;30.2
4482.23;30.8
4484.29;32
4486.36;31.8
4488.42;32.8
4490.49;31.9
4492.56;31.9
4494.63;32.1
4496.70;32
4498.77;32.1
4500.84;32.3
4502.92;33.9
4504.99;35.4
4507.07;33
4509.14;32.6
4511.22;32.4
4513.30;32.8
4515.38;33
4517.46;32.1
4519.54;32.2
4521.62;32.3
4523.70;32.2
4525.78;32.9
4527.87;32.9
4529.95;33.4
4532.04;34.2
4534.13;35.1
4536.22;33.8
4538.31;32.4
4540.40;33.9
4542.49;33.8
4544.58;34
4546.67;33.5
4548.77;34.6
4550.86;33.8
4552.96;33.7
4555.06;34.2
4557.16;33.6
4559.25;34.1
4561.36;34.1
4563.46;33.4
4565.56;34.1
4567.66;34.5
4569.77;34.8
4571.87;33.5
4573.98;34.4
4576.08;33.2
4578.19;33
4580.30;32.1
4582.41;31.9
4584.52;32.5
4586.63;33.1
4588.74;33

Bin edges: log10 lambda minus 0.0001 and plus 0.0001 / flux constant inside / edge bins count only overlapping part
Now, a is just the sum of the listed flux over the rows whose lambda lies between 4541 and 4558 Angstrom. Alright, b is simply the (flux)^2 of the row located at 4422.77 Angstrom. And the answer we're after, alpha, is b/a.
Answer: 4.0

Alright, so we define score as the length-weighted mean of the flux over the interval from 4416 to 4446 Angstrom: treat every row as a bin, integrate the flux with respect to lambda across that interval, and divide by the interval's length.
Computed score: 31.3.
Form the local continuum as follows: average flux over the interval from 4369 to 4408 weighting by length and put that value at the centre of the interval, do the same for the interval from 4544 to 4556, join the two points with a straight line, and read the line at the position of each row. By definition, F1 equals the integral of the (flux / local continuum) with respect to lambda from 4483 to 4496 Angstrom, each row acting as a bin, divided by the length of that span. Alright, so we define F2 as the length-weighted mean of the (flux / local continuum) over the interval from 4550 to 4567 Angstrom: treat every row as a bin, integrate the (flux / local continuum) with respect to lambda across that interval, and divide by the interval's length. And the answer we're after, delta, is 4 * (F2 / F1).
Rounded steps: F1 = 0.943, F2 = 0.998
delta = 4.23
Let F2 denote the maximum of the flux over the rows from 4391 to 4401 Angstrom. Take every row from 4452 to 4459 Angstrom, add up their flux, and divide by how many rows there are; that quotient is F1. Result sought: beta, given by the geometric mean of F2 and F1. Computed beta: 32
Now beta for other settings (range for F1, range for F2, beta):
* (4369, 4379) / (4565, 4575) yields 35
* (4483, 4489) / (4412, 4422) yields 32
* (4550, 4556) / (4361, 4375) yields 35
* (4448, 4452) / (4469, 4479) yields 31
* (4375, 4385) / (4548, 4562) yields 35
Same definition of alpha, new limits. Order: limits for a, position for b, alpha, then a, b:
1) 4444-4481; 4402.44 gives 1.9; 557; 1050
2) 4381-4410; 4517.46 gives 2.2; 468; 1030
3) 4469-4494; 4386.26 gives 3.0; 380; 1149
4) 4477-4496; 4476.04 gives 3.5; 285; 986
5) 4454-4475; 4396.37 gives 3.7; 312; 1149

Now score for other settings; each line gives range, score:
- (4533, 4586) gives 33.7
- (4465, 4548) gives 32.6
